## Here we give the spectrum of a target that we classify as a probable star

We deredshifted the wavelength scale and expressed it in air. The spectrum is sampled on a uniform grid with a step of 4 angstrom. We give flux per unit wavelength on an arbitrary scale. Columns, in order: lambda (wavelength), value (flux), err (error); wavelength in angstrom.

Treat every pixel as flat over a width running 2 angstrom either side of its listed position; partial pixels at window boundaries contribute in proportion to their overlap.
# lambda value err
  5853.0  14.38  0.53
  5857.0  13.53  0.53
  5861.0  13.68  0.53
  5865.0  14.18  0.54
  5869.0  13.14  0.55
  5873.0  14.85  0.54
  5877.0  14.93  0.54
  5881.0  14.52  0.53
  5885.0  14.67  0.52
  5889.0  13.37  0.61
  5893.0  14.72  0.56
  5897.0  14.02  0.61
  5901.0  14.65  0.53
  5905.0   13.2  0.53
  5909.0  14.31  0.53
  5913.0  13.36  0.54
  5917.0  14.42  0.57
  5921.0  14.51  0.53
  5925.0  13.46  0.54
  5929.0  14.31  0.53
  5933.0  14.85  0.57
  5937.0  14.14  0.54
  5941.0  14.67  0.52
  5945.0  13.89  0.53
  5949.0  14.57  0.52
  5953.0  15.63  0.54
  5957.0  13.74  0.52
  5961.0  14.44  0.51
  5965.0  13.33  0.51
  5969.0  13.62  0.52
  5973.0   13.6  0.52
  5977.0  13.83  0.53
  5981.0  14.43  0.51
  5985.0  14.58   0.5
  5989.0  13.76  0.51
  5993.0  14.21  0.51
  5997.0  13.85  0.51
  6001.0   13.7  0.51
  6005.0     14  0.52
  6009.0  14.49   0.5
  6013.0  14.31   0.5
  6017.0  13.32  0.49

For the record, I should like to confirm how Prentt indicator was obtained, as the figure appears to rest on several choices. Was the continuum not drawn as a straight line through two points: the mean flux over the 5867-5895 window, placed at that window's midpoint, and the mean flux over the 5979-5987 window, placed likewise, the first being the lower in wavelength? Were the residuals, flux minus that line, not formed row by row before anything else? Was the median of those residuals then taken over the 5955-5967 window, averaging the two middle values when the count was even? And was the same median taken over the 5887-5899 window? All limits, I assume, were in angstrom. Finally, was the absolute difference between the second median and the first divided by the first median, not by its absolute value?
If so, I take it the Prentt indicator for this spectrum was -0.5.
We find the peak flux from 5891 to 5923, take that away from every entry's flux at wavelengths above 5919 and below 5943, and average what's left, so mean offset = -0.40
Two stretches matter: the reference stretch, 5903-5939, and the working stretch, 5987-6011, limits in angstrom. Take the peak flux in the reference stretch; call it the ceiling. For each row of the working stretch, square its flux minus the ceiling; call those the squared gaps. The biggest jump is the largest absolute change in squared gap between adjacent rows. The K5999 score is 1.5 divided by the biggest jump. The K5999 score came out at 1.9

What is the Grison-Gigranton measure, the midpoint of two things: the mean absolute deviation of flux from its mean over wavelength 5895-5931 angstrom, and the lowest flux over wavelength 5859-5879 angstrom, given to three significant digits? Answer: 6.80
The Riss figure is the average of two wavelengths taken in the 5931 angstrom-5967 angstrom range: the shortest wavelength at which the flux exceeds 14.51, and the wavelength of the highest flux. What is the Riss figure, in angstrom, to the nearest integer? 5943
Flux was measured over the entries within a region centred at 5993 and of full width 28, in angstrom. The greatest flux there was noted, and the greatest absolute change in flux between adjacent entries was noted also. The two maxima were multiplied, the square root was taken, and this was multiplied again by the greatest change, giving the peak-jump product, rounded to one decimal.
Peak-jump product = 2.8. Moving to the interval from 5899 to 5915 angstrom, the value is 6.7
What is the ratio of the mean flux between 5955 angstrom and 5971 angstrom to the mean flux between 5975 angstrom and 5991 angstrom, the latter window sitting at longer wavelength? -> 0.97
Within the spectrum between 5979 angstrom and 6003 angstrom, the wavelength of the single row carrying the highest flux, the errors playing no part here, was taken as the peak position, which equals 5985.0 angstrom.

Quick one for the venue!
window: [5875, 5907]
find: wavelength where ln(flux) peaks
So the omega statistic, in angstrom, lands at 5877.0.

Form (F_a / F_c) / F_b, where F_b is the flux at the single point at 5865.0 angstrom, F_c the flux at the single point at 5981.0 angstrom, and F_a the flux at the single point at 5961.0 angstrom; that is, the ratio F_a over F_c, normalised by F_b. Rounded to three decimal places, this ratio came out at 0.071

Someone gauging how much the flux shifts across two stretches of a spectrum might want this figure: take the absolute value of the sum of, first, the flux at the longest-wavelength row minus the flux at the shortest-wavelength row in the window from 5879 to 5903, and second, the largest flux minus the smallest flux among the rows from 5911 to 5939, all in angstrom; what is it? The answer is 1.62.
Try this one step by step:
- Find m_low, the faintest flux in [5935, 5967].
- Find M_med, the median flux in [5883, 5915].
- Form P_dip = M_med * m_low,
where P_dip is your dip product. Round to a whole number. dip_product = 189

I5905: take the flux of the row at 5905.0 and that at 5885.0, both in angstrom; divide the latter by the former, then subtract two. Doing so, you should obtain -0.89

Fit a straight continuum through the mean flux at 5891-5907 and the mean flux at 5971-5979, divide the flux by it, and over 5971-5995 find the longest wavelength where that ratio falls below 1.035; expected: 5989.0 angstrom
